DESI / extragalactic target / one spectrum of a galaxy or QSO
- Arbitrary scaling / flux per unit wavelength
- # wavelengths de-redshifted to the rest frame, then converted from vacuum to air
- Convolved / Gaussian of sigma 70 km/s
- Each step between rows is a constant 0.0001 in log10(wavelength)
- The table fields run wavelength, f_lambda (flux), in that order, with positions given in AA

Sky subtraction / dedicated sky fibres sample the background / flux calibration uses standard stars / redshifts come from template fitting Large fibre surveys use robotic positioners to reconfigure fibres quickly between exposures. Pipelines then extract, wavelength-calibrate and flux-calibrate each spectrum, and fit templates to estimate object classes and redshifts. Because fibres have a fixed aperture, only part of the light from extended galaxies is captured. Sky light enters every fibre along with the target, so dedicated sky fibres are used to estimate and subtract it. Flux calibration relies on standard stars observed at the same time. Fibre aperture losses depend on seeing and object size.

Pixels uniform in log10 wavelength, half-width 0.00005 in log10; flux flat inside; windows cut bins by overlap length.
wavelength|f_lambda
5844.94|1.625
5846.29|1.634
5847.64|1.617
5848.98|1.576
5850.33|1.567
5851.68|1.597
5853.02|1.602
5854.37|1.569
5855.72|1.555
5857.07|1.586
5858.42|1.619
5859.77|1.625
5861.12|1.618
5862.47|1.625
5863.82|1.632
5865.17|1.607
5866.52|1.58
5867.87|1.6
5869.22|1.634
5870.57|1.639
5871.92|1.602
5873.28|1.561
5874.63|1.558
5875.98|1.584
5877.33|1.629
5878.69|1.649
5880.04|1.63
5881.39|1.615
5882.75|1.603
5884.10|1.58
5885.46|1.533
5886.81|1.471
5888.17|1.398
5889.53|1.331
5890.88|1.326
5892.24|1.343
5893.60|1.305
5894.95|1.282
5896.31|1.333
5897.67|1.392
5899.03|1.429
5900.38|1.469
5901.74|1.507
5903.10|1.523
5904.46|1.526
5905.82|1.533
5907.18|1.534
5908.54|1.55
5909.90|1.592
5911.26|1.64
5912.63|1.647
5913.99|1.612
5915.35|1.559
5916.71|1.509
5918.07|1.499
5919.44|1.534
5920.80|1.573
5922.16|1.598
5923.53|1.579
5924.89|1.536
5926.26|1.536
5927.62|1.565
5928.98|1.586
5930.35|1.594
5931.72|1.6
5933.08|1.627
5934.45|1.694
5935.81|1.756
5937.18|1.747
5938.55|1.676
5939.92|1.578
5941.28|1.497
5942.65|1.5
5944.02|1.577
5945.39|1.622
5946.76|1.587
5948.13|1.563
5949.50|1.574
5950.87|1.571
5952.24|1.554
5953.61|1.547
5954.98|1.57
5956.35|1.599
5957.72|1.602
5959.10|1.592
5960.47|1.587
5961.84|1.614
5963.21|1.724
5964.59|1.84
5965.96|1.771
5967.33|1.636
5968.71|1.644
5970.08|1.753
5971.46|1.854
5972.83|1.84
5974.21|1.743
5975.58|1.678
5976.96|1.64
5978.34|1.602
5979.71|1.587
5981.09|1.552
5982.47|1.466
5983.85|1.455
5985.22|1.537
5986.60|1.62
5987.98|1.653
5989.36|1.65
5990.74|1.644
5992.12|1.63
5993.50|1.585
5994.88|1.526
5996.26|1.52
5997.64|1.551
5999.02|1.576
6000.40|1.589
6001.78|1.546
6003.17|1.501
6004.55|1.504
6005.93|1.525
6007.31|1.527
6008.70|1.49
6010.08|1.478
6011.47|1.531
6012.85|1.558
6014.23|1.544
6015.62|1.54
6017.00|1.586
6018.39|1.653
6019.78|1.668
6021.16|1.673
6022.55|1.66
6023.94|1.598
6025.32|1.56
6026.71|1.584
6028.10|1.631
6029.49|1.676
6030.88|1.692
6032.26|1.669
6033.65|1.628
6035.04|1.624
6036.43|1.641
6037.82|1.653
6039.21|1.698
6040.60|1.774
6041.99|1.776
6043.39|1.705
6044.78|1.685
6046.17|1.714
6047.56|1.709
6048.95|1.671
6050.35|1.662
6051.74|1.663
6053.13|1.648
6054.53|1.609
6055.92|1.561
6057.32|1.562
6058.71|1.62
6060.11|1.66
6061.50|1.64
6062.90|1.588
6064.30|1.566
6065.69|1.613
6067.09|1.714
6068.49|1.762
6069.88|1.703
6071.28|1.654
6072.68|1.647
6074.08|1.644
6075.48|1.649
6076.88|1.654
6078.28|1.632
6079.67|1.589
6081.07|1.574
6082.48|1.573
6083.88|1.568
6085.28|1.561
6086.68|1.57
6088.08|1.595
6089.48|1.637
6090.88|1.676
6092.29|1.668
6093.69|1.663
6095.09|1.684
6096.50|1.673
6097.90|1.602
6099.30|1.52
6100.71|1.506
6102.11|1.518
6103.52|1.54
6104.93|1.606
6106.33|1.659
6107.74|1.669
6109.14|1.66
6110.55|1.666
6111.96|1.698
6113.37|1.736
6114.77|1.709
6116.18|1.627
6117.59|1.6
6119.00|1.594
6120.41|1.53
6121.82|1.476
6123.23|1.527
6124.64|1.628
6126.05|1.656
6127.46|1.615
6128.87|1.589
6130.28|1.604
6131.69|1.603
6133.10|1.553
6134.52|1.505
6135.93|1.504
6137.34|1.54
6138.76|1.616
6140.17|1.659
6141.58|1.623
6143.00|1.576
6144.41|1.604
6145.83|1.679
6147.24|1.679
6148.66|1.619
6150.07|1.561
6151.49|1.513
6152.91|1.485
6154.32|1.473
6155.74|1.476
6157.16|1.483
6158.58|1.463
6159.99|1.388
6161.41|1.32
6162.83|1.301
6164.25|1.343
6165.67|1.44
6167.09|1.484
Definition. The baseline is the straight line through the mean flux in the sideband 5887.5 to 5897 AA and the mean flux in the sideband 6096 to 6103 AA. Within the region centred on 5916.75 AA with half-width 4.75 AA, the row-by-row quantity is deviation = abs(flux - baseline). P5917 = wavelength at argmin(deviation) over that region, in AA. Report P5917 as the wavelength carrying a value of 5918.07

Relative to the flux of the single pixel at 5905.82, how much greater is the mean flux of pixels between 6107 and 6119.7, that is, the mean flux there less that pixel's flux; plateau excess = 0.13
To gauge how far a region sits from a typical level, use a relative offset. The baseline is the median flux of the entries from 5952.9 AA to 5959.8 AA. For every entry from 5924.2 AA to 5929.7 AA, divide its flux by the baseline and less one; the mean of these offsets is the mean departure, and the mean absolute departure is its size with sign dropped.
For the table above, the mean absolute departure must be 0.023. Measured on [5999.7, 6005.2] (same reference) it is 0.036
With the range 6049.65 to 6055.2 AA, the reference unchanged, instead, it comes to 0.034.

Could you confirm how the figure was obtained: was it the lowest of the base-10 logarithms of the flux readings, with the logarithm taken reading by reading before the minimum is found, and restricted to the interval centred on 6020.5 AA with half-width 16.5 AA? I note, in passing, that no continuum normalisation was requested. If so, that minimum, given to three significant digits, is 0.170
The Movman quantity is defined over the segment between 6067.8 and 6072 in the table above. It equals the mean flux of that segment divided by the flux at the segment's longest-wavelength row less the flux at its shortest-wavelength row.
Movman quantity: -16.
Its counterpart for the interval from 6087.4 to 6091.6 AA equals 20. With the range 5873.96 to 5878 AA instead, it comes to 22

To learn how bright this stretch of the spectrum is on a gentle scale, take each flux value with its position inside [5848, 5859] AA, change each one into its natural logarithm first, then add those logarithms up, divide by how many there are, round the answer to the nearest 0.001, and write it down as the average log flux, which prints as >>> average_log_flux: 0.460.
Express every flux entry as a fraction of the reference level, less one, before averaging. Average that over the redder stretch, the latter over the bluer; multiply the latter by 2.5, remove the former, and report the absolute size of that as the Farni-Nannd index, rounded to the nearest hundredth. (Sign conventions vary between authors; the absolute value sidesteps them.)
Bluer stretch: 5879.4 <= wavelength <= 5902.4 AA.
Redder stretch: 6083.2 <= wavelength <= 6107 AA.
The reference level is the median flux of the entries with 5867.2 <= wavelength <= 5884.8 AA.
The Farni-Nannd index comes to 0.25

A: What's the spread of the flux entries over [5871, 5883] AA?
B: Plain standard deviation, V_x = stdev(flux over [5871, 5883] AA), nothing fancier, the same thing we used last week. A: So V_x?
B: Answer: 0.03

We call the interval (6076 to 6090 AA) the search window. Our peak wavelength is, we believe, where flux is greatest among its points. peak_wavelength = 6076.88 AA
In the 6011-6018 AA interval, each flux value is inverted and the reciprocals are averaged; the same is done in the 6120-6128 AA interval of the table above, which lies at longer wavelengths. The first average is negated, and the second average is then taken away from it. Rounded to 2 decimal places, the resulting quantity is -1.28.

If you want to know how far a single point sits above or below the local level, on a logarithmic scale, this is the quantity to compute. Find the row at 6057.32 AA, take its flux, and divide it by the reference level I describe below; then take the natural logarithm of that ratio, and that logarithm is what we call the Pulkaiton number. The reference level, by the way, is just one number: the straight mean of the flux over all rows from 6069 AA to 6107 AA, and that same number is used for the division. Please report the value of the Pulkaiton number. -0.03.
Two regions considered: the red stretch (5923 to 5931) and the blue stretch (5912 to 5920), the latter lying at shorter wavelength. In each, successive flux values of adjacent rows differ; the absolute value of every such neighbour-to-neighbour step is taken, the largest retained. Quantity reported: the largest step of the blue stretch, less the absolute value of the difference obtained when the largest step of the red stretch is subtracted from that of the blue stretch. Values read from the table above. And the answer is 0.04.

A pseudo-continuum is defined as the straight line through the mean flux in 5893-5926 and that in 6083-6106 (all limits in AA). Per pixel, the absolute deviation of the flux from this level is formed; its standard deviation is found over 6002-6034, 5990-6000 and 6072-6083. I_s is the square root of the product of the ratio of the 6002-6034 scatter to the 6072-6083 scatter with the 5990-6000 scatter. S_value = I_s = 0.23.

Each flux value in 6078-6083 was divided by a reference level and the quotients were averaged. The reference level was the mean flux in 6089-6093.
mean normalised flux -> 0.96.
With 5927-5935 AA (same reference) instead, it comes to 0.97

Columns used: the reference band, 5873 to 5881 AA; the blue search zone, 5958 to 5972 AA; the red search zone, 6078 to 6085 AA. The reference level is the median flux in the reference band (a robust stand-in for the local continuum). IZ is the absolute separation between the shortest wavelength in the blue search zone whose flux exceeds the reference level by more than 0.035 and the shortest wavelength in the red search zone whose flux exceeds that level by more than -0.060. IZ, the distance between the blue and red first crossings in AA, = 115.1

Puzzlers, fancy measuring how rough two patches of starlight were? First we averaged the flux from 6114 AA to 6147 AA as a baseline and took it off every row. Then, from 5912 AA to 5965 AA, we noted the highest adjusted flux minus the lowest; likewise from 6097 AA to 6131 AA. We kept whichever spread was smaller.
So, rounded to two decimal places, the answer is 0.26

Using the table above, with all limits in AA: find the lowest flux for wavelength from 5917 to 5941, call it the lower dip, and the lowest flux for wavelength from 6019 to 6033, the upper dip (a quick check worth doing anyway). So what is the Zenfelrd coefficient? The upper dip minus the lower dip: 0.06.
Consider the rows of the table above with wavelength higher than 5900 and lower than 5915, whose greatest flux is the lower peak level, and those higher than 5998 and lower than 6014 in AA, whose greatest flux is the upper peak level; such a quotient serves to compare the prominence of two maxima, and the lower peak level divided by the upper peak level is 1.04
